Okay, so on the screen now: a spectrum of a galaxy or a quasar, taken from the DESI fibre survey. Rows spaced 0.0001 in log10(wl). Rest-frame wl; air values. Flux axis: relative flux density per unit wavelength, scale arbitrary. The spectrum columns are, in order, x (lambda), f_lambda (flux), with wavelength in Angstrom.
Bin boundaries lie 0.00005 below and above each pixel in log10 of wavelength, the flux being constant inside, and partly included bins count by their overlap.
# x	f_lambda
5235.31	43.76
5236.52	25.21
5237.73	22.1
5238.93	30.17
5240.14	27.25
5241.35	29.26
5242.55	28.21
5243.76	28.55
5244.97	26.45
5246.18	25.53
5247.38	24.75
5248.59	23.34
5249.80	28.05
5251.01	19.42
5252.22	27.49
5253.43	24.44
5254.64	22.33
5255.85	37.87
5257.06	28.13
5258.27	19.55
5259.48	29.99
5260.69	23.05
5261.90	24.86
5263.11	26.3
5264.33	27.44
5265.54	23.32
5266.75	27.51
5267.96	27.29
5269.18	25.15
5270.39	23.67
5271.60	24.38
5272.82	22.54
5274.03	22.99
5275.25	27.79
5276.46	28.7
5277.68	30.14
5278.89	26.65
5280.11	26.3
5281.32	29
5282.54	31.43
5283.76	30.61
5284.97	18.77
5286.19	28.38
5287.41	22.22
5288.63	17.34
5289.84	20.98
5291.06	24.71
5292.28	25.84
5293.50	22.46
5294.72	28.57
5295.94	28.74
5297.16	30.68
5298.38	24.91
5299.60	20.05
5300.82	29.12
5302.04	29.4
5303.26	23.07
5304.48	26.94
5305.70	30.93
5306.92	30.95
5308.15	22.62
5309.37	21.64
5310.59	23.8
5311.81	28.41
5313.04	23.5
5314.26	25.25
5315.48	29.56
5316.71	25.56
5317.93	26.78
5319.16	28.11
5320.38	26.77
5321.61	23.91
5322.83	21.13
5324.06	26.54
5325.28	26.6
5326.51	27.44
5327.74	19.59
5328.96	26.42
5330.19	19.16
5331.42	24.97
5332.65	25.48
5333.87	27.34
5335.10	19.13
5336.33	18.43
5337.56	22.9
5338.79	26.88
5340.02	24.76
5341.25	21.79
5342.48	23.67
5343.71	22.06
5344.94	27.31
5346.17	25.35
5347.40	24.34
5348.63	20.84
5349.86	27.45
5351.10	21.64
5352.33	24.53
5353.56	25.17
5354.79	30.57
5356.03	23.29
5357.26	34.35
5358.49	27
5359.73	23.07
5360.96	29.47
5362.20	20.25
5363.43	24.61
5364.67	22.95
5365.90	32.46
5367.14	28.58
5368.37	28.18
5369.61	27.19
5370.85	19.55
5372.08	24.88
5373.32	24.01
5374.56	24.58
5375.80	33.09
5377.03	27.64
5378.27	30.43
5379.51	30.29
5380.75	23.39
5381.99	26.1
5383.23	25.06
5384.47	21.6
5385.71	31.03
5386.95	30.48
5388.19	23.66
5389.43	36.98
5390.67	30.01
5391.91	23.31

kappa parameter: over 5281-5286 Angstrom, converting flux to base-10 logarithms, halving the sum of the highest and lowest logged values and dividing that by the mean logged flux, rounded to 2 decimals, 0.97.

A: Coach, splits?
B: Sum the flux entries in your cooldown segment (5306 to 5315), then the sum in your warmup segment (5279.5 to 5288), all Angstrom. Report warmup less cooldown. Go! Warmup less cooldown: 11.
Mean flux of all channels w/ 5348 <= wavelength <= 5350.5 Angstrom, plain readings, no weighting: 24.1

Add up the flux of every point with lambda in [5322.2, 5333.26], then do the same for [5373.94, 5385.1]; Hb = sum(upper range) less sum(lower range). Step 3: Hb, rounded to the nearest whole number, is 25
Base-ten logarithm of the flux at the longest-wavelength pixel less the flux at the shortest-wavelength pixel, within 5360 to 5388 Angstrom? 0.00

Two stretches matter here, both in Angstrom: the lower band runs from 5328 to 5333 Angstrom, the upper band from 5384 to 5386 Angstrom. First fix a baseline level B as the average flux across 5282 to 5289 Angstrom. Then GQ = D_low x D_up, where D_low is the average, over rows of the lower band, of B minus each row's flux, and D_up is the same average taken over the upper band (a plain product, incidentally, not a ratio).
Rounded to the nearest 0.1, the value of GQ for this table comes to -1.2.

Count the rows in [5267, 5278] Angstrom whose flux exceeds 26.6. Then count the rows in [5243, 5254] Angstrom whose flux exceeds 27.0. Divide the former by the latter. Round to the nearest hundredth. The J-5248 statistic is 1.33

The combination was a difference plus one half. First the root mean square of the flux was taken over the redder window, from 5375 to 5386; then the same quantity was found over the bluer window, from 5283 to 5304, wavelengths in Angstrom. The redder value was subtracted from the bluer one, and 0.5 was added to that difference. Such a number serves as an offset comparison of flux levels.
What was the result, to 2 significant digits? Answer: -2.0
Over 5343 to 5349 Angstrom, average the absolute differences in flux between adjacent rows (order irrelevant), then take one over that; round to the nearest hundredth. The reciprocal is 0.34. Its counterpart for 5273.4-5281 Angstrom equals 0.45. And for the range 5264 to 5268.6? 0.35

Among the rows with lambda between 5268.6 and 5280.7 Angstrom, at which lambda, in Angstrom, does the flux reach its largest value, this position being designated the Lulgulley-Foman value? 5277.68 Angstrom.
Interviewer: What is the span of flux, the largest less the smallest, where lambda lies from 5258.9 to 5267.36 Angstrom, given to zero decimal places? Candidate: 7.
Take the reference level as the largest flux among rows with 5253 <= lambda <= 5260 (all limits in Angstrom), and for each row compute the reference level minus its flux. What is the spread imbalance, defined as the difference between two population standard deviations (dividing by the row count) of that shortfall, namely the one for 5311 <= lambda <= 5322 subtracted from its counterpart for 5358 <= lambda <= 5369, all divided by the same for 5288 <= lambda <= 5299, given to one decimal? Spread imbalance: 0.4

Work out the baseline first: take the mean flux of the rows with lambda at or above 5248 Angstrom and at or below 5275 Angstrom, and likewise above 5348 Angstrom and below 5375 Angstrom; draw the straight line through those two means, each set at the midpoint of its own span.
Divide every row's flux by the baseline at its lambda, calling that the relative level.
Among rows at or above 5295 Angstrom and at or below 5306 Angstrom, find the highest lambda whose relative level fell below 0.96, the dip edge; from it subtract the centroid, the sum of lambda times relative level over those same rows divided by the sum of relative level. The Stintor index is 2.4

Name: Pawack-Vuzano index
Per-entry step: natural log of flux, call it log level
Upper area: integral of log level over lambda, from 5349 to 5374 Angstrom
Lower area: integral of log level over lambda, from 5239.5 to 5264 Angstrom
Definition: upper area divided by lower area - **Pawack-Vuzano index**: 1.02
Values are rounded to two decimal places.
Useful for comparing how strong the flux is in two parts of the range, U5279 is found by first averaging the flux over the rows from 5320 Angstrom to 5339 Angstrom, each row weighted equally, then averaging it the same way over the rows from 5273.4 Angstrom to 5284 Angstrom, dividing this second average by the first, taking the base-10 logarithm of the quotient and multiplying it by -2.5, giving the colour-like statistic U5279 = -0.18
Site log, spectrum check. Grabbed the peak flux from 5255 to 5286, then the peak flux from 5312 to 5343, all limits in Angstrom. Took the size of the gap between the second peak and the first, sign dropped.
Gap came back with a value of 8.31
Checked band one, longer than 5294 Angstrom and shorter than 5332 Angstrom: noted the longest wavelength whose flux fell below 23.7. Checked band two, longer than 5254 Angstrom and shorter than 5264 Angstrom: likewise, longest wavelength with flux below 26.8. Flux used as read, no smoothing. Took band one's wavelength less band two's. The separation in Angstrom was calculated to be 67.1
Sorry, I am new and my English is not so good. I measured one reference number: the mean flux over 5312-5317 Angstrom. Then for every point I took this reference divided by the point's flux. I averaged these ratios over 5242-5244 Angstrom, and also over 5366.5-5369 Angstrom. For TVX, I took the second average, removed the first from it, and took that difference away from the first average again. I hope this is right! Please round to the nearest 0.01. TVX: 0.92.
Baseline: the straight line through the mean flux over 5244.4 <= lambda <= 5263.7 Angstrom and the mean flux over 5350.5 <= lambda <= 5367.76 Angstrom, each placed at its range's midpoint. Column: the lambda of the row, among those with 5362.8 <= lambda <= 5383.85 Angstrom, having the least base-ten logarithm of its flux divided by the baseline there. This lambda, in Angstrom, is 5370.85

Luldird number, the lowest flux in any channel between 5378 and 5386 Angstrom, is 21.6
